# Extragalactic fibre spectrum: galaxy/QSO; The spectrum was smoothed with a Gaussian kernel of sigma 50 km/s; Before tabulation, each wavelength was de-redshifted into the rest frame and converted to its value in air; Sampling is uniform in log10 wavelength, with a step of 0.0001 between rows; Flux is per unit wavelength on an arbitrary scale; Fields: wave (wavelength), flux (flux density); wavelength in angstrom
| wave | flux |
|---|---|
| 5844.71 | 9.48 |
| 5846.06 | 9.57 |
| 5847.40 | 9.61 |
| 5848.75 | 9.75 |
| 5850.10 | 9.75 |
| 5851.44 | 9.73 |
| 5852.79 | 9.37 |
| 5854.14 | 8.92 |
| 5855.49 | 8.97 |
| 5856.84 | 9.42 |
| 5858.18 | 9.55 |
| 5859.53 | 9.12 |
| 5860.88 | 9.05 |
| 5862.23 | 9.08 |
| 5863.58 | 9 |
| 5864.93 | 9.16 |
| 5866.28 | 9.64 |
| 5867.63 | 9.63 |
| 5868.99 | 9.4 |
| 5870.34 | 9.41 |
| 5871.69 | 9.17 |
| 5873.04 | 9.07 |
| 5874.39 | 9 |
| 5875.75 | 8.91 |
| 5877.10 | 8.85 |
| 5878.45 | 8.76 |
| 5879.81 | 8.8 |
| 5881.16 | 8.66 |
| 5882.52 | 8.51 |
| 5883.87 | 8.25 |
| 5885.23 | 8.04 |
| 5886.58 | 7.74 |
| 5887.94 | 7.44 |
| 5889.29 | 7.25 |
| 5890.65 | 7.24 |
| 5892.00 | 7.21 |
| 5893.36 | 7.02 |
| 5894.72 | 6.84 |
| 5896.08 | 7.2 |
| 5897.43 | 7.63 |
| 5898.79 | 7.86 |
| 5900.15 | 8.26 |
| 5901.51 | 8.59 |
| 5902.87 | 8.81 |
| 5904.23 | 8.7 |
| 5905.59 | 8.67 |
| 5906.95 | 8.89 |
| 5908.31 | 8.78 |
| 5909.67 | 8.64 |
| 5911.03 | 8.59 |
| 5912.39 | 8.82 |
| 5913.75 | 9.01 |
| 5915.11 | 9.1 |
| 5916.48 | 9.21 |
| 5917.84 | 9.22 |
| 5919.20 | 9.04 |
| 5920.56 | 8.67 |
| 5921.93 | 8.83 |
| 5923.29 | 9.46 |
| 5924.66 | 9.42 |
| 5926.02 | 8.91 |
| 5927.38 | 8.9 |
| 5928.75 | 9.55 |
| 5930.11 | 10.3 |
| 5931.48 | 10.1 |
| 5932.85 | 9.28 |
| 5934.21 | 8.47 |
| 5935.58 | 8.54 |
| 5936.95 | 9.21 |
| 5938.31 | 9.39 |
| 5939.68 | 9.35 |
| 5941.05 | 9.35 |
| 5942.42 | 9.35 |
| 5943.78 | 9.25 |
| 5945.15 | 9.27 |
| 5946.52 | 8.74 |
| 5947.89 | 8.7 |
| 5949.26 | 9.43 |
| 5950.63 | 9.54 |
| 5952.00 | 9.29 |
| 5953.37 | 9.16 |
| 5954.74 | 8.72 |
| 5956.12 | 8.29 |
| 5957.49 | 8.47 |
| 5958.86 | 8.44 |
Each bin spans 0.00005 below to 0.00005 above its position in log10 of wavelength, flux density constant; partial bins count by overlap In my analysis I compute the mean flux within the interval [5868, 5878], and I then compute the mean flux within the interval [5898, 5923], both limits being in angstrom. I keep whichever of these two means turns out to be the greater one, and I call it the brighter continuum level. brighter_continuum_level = 9.12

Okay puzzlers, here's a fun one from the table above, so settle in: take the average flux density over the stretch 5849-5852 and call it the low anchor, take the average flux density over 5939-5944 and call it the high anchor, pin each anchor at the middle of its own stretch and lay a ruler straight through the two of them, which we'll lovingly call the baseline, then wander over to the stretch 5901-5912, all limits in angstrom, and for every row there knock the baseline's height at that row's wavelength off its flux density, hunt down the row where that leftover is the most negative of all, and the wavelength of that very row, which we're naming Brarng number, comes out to 5901.51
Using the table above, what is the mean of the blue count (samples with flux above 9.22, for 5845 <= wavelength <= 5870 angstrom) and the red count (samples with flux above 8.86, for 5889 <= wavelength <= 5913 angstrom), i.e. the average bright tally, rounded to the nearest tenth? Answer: 6.0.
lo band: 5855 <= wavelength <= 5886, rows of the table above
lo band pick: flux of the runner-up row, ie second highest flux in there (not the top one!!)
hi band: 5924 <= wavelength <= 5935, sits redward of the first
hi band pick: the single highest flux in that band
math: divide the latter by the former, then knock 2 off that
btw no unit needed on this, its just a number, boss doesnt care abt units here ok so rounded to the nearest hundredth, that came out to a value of -0.93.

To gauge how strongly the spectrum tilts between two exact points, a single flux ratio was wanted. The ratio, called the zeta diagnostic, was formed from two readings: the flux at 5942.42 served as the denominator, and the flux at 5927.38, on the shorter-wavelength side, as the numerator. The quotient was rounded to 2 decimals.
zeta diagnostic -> 0.95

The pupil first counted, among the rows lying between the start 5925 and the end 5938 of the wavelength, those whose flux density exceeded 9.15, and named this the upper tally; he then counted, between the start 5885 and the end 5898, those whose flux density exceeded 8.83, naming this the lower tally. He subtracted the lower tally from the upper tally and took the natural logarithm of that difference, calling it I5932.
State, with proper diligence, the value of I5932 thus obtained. 1.6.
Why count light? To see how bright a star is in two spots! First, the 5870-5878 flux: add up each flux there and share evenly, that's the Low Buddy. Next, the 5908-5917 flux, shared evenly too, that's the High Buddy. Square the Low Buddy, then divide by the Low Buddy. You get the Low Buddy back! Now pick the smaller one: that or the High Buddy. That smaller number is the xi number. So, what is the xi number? 8.88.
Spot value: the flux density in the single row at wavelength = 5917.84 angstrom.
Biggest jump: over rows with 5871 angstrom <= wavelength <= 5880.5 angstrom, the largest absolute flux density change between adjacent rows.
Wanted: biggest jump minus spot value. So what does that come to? -9.1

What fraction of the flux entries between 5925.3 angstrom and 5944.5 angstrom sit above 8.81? 0.86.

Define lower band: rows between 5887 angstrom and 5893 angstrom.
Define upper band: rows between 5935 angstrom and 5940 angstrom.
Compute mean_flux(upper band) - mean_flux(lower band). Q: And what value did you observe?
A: 1.8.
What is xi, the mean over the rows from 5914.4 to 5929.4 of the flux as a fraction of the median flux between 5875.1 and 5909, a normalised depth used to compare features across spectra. 1.10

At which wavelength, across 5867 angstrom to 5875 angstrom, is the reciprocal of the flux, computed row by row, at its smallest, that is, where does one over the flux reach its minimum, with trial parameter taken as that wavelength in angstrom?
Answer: 5867.63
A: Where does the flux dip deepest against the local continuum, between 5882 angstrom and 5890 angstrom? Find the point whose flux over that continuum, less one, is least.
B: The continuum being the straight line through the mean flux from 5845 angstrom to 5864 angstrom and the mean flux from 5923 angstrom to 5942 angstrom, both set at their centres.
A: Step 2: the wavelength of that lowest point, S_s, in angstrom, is 5889.29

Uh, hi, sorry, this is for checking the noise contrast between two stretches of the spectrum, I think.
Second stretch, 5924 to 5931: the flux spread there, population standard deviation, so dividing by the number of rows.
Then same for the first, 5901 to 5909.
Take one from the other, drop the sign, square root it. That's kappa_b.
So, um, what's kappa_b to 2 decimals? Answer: 0.64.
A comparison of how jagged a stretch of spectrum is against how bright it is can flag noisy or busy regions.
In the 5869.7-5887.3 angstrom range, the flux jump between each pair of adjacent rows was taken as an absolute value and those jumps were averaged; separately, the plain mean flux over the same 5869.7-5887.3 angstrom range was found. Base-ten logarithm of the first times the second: 0.10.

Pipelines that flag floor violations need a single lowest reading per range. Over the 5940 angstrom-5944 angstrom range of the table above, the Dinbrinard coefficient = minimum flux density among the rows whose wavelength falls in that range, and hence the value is 9.25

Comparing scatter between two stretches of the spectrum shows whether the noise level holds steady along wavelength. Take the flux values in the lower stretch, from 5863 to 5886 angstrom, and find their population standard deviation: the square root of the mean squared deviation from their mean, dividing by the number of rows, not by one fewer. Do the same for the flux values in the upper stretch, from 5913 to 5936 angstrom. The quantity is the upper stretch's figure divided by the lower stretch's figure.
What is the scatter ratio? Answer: 1.1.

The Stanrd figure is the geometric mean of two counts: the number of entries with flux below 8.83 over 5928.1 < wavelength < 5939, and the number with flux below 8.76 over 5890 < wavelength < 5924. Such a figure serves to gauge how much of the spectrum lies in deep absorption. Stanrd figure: 5.3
